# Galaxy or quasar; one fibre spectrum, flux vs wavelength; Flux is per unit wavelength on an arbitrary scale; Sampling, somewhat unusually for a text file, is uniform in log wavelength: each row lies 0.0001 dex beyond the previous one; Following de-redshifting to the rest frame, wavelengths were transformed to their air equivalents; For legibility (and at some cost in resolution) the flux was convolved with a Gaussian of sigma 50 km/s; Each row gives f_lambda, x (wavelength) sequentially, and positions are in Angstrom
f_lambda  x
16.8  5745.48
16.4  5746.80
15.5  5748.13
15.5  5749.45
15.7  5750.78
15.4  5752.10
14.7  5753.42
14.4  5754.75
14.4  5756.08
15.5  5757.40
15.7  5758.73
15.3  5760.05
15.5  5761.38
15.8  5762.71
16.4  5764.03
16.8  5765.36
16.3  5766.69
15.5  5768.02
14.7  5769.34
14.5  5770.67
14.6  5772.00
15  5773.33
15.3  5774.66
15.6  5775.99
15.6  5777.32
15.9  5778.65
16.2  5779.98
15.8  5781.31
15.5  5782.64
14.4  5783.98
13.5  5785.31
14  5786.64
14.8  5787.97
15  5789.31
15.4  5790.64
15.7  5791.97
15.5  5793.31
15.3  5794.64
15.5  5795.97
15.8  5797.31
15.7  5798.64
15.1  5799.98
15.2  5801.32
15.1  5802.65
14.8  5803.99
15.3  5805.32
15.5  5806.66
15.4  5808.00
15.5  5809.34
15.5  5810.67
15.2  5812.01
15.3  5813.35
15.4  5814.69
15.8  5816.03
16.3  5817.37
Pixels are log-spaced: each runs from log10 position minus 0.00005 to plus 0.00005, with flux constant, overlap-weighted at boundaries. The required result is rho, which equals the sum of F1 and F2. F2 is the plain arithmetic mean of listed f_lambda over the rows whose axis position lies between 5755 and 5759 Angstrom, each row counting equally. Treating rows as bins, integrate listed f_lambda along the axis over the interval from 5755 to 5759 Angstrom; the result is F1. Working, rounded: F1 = 60.2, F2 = 15.2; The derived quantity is 75.4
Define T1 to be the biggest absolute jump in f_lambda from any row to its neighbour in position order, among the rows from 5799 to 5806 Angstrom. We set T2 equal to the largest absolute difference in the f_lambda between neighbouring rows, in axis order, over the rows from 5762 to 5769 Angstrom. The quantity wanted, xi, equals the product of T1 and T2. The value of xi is 0.40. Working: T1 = 0.50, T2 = 0.8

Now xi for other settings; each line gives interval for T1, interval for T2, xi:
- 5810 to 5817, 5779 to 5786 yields 0.44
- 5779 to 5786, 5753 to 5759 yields 1.21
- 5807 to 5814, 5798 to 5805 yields 0.18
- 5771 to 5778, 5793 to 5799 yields 0.12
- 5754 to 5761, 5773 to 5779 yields 0.33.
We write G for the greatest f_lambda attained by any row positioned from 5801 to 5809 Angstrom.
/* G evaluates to 15.5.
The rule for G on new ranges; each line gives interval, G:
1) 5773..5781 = 16.2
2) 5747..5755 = 15.7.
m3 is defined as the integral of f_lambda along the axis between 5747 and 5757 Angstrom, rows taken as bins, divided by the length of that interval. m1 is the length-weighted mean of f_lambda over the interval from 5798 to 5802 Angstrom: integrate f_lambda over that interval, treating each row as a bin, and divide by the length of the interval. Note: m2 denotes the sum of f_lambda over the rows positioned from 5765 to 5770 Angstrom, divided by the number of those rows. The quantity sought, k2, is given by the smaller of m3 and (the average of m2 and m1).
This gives 15.2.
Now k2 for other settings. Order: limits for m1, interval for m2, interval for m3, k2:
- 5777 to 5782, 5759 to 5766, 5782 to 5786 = 14.4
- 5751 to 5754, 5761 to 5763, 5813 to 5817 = 15.4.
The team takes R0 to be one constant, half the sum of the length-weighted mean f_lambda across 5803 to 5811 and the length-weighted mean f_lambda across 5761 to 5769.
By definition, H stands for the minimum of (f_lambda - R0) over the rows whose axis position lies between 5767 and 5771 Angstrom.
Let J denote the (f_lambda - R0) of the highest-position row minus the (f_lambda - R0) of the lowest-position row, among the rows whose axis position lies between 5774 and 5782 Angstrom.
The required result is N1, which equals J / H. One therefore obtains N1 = -0.4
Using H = -1.2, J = 0.5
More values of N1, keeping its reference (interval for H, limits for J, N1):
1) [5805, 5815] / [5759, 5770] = 1.3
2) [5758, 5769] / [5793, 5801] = 1.1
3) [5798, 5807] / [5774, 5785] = 1.0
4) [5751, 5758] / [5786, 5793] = -1.3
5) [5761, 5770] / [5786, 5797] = -1.5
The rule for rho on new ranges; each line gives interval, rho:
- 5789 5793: 77.0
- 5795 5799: 78.3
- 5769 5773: 73.1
